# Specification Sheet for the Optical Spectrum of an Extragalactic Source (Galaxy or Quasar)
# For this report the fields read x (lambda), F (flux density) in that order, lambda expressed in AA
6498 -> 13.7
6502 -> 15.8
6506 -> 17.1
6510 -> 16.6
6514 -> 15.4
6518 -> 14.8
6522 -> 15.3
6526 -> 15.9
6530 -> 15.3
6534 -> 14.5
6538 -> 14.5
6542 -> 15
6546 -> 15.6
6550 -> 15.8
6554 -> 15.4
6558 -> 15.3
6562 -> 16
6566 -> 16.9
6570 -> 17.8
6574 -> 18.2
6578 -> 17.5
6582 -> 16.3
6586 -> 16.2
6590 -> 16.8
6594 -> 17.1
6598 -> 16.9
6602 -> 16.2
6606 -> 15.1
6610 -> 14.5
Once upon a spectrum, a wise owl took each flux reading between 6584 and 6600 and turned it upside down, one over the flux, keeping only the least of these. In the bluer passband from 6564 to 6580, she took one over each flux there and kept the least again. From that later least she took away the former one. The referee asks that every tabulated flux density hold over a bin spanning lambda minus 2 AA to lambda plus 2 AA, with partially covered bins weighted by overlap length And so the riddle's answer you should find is -0.004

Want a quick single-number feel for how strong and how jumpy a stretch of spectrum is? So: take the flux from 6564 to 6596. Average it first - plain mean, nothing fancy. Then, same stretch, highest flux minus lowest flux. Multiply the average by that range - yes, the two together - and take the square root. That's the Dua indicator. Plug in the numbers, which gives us 5.85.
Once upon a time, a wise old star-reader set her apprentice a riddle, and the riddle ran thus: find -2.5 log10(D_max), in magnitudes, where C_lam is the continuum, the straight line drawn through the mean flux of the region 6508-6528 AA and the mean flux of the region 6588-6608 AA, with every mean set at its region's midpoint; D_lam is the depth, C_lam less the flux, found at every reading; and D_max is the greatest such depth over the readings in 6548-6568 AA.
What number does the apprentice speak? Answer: 0.4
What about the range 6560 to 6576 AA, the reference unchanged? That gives 3.2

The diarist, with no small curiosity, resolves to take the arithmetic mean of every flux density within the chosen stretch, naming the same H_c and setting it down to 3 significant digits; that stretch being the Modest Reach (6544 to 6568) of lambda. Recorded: 15.8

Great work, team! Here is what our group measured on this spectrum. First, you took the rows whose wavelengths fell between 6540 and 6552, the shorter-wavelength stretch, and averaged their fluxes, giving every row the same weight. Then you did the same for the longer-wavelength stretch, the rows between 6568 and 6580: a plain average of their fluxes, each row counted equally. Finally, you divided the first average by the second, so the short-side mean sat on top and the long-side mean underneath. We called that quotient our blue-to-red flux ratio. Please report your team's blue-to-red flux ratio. 0.87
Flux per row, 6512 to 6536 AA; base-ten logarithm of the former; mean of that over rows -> 1.182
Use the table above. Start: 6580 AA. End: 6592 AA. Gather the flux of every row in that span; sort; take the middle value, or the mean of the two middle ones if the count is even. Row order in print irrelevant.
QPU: 16.3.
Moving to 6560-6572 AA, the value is 16.9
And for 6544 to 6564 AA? 15.6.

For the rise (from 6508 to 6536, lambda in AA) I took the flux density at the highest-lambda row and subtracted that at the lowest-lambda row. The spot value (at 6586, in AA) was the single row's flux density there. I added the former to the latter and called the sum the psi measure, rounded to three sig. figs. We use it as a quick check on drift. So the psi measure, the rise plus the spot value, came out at 14.1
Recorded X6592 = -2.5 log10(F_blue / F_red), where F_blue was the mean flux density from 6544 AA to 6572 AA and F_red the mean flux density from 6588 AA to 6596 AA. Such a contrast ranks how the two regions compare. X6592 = 0.055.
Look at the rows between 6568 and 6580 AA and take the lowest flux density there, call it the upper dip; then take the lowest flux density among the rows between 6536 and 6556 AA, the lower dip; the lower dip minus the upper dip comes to -3.0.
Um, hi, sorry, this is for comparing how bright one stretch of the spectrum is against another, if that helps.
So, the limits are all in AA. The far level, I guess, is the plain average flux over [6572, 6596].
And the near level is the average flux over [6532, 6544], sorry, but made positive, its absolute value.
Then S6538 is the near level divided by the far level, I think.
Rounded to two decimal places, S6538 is 0.86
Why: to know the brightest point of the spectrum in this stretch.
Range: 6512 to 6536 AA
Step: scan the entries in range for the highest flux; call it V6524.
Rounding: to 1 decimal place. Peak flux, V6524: 15.9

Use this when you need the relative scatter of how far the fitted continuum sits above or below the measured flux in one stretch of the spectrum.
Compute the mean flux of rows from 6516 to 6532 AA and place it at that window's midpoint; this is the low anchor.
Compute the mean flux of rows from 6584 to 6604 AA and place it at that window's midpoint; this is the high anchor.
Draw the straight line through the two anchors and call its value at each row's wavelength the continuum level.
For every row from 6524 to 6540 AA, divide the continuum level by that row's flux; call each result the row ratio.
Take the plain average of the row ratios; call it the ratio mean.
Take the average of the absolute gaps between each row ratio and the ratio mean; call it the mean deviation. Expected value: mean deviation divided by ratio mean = 0.041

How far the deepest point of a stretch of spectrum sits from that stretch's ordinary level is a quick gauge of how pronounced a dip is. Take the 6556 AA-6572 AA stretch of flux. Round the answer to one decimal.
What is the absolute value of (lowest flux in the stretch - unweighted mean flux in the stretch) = 1.2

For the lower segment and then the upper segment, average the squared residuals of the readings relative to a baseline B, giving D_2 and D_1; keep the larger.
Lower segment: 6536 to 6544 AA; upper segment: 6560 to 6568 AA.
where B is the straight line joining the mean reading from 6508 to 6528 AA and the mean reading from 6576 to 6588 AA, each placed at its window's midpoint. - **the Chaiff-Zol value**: 1.53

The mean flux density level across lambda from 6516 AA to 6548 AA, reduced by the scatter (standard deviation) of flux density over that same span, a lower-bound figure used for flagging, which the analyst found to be 14.6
